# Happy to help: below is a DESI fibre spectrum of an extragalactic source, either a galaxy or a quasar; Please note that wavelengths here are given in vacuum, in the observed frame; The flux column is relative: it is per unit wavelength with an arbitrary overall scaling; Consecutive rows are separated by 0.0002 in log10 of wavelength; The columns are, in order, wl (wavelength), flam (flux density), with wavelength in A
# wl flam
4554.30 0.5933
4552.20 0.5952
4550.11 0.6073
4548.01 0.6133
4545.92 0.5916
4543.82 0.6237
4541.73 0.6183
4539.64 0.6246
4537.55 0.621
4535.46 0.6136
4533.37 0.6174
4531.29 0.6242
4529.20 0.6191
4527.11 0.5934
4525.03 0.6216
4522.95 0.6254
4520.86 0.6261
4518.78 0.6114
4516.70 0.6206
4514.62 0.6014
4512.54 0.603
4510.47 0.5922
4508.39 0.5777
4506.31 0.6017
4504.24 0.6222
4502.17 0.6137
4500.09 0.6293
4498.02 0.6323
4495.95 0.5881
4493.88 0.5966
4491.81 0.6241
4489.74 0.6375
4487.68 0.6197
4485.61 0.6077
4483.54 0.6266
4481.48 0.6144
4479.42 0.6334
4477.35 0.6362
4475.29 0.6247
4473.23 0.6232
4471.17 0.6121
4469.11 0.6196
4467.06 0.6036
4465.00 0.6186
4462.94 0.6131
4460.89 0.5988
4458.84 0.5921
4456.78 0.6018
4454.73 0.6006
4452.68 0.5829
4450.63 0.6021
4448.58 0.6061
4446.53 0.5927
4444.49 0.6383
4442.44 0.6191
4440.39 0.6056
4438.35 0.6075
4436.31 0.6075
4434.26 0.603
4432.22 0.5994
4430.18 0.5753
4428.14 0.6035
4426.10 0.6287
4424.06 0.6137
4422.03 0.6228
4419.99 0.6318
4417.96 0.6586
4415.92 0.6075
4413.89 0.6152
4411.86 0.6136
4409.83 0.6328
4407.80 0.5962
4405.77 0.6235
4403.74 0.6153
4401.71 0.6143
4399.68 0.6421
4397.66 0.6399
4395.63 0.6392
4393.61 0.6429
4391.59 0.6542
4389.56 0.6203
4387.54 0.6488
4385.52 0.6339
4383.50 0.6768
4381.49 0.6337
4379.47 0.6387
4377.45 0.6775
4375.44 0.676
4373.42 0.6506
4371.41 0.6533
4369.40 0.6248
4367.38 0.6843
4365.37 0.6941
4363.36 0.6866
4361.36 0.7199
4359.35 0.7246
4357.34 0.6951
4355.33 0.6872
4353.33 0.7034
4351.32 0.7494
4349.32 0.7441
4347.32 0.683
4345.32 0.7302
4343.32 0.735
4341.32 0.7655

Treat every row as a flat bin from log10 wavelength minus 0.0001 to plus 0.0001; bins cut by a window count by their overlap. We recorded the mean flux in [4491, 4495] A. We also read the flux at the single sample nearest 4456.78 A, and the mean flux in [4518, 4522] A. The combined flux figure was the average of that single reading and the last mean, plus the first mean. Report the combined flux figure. 1.22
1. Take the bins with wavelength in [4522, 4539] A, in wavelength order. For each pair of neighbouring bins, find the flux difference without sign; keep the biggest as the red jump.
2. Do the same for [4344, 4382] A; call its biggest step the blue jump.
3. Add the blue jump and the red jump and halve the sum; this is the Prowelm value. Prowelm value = 0.045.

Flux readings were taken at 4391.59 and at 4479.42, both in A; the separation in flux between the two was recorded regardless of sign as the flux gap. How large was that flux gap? 0.021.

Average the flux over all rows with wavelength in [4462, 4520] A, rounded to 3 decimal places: 0.614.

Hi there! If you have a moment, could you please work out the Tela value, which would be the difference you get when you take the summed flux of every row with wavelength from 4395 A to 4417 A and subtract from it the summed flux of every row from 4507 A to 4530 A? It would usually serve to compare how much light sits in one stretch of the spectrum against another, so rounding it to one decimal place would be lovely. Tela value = 0.1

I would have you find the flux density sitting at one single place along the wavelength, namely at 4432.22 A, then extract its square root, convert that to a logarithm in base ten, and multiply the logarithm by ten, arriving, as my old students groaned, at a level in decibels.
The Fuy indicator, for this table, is -1.11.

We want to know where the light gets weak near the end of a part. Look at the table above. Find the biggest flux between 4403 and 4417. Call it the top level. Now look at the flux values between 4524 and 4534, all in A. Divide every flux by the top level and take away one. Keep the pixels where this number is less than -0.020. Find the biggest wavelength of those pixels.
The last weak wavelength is 4533.37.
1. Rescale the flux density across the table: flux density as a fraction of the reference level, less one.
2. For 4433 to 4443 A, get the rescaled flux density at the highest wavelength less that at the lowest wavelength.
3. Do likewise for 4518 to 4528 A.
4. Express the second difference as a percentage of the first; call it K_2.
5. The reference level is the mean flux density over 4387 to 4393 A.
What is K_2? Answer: -112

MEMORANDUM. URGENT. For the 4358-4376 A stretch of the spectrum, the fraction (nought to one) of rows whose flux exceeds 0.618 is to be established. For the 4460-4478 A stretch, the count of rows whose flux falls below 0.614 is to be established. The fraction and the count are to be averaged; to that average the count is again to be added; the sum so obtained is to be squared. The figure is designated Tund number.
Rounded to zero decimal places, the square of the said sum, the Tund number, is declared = 42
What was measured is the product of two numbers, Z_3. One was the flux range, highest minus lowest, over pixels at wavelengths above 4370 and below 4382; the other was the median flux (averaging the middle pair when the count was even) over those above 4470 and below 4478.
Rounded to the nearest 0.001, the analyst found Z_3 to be 0.027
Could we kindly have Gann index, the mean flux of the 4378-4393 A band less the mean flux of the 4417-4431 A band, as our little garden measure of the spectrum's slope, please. 0.02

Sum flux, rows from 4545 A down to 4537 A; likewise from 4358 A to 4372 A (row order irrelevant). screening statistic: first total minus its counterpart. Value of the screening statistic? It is -2.3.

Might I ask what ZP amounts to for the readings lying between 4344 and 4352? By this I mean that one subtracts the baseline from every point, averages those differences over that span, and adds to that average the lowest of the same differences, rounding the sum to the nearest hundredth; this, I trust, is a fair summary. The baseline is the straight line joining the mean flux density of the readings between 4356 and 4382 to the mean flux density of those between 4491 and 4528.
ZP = 0.04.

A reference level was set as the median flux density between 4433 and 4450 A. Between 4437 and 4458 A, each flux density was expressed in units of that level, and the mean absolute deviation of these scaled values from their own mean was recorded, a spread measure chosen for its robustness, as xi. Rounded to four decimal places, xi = 0.0159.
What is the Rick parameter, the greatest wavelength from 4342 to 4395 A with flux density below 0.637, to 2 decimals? 4389.56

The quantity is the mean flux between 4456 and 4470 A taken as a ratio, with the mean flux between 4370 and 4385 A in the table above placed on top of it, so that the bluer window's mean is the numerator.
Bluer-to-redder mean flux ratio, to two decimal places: 1.08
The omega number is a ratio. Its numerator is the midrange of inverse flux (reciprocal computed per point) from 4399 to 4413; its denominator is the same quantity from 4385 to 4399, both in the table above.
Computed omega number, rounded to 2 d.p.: 1.03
